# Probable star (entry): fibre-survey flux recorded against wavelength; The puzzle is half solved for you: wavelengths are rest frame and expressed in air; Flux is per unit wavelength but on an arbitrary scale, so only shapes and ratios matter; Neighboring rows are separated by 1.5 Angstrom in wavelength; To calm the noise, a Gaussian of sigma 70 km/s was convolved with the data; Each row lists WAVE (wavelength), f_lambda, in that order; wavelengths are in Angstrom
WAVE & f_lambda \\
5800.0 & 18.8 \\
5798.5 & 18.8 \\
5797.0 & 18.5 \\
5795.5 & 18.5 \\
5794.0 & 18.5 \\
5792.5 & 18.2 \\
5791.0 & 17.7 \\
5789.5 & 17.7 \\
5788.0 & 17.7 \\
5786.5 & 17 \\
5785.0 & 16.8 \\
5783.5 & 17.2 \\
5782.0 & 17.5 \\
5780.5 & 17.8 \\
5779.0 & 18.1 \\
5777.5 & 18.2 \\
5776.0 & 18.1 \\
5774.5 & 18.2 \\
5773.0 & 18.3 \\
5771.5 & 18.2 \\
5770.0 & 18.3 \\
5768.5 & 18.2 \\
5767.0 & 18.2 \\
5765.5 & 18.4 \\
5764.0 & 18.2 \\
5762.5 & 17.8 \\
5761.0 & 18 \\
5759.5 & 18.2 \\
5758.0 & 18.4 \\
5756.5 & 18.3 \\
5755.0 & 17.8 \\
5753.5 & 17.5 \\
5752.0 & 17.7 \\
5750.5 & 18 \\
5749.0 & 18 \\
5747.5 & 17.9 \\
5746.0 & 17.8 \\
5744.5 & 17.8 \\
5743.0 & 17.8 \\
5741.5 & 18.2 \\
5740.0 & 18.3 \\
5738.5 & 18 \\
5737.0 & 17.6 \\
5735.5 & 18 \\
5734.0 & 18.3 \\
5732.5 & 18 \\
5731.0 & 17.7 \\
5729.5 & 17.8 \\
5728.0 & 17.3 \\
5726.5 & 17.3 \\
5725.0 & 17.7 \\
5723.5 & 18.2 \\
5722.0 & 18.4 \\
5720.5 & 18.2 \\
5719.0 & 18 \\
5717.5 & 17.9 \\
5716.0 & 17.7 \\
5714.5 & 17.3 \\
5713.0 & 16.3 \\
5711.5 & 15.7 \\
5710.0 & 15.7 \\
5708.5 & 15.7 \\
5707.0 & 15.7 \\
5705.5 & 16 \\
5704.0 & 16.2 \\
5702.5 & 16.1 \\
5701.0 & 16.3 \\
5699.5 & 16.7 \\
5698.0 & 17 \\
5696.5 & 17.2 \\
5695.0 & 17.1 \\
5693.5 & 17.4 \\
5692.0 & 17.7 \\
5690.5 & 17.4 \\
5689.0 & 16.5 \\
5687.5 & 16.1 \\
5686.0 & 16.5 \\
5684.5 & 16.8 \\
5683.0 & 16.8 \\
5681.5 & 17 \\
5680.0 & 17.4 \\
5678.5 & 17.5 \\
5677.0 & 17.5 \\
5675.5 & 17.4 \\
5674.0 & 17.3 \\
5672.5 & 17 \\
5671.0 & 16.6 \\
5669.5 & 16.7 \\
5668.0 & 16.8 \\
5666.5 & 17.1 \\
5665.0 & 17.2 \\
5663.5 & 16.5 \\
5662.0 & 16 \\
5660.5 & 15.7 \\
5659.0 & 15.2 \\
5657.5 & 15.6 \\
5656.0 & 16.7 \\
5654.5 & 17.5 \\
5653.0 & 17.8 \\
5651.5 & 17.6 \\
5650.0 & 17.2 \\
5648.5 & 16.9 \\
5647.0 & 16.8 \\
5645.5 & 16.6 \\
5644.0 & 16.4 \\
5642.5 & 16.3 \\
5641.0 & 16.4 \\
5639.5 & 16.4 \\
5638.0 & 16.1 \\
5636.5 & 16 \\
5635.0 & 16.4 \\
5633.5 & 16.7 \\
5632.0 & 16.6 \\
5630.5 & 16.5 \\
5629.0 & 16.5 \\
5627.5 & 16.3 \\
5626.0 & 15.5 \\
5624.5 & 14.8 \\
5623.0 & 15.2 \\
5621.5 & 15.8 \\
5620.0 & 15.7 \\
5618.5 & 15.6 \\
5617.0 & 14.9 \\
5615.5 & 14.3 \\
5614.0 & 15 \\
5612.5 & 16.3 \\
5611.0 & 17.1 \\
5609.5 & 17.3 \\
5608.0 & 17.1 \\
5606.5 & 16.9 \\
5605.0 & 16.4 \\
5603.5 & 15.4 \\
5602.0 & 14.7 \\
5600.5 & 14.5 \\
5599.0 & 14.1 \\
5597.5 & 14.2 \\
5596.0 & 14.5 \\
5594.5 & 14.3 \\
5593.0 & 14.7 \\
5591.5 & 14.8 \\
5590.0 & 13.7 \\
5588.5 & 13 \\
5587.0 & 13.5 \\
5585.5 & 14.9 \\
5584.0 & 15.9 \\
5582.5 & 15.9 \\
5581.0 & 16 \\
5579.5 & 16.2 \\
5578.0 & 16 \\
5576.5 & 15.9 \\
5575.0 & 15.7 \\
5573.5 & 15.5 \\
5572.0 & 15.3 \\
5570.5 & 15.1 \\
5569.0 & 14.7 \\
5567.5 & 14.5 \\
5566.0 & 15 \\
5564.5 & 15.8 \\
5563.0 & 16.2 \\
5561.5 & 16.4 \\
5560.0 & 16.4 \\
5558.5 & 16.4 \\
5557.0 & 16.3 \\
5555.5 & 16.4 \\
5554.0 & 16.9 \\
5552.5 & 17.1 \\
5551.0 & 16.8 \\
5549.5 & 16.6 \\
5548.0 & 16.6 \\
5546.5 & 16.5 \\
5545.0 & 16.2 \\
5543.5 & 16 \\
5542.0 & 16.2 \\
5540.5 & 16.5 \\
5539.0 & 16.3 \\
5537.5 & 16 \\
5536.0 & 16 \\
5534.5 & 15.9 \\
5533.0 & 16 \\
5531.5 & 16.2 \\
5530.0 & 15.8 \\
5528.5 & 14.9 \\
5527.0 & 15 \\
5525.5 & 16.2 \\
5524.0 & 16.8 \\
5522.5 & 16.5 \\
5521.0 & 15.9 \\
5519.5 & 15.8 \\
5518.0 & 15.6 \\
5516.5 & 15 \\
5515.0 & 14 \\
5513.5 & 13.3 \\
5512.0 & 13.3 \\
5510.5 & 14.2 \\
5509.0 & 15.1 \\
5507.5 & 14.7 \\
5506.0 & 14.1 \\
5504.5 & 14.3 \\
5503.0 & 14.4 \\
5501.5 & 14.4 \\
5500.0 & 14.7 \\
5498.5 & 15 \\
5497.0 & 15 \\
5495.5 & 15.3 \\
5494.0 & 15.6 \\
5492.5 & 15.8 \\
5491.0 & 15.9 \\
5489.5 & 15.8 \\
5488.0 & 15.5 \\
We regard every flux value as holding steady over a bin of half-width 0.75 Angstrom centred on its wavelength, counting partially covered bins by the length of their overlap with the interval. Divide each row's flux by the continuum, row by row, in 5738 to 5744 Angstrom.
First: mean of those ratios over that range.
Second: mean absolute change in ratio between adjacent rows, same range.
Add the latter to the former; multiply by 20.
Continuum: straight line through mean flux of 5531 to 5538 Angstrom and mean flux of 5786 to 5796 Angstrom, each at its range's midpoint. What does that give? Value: 20.9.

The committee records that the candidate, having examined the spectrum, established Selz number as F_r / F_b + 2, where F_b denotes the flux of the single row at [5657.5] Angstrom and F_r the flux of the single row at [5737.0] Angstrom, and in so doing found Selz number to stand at 3.13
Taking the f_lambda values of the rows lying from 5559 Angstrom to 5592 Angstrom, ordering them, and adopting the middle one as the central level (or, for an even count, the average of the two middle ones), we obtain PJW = 15.6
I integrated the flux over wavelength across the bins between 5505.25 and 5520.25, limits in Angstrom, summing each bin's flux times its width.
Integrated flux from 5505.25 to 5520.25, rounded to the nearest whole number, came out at 218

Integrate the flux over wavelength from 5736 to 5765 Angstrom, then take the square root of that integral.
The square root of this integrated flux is 23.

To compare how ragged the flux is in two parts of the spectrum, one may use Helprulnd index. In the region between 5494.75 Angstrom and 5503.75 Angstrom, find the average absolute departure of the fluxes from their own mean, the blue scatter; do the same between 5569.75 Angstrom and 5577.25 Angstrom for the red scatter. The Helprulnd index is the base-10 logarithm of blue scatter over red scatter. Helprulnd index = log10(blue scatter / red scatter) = 0.10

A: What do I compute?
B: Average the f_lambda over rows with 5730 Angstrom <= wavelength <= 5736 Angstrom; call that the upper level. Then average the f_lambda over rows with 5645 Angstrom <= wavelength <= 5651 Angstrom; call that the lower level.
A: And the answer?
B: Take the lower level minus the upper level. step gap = -1.1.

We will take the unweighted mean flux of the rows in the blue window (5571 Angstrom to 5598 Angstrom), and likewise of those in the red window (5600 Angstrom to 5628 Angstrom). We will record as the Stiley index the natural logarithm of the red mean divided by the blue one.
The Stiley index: 0.047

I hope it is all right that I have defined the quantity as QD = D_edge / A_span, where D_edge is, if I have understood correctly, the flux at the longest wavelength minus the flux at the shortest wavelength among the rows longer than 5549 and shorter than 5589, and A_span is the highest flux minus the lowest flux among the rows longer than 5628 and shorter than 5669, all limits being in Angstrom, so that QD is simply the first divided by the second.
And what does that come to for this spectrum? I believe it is -1.38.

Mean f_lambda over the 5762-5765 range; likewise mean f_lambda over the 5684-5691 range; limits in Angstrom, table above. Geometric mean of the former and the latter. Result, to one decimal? 17.3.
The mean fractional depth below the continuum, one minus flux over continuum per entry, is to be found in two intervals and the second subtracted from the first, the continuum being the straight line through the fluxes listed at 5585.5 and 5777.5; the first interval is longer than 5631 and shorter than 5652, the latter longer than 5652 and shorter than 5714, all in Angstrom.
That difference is -0.04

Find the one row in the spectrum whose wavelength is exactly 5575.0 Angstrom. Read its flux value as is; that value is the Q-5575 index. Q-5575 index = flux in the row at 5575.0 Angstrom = 15.7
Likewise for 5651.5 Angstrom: 17.6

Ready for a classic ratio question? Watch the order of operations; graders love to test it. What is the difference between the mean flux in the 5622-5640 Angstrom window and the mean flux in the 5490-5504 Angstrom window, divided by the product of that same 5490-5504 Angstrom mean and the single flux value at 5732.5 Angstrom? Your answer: 0.0035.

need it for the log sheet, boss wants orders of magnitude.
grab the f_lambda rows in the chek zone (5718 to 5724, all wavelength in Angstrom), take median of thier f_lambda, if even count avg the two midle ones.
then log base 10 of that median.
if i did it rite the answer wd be 1.26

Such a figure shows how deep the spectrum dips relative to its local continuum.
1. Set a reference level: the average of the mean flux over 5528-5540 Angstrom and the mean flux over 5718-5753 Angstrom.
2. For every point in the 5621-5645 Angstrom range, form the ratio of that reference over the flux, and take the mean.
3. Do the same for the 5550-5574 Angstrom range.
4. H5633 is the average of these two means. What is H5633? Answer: 1.06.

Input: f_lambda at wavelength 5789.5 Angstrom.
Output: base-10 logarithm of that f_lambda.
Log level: 1.25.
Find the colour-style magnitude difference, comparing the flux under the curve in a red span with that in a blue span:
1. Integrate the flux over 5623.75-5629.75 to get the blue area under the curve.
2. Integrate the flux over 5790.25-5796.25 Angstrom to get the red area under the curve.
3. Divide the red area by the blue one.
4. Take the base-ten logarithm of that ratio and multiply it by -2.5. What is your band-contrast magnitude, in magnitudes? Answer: -0.157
